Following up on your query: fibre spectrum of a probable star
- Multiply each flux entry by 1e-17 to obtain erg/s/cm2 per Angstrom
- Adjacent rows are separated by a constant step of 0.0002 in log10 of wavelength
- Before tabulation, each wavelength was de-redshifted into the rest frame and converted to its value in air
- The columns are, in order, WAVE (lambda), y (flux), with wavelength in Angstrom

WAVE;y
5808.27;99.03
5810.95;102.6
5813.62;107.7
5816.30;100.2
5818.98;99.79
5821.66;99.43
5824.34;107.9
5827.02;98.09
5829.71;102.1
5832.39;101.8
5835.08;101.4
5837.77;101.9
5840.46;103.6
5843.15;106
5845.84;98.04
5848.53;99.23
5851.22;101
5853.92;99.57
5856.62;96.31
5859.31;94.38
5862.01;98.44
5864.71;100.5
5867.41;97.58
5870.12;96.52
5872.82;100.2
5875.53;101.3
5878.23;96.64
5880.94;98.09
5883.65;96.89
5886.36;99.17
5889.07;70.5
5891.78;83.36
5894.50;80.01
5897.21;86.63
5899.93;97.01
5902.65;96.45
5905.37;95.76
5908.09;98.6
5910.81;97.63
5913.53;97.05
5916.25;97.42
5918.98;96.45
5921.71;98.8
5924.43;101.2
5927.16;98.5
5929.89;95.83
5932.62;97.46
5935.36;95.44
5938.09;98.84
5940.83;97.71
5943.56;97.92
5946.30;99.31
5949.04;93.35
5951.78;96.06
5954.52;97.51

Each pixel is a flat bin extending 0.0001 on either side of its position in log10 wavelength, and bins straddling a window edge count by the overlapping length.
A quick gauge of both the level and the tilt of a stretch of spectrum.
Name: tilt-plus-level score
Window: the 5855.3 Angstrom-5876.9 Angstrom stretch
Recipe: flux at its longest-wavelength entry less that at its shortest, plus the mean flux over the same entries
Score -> 103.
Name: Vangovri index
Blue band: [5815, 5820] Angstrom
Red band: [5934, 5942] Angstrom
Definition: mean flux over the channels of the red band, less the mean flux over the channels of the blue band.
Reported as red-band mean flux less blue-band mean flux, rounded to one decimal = -2.7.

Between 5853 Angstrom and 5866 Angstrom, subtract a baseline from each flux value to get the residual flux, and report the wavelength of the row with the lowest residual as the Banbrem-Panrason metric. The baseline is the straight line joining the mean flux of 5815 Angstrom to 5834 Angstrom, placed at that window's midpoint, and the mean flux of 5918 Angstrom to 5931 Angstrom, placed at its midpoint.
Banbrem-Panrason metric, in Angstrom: 5859.31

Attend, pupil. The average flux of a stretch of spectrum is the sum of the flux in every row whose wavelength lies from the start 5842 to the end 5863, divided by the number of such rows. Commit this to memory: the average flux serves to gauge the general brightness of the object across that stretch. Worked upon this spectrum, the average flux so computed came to 99.1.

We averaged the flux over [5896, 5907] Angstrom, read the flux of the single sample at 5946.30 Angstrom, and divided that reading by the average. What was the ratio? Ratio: 1.06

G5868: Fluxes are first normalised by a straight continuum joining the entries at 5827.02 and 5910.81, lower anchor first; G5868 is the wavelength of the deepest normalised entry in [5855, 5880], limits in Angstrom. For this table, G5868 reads 5859.31 Angstrom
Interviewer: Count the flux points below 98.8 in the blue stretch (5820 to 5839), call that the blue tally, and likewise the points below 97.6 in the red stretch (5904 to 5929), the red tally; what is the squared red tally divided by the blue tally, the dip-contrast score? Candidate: 16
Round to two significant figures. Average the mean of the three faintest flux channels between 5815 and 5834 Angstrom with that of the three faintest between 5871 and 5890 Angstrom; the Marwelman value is 94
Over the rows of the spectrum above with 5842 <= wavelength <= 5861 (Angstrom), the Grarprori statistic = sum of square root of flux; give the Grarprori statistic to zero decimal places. 70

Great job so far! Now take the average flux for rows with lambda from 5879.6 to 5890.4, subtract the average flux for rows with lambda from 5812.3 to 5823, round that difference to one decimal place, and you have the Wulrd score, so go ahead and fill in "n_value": -10.6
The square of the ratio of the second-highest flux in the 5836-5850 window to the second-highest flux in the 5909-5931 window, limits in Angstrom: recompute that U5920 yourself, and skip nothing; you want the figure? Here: 1.10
